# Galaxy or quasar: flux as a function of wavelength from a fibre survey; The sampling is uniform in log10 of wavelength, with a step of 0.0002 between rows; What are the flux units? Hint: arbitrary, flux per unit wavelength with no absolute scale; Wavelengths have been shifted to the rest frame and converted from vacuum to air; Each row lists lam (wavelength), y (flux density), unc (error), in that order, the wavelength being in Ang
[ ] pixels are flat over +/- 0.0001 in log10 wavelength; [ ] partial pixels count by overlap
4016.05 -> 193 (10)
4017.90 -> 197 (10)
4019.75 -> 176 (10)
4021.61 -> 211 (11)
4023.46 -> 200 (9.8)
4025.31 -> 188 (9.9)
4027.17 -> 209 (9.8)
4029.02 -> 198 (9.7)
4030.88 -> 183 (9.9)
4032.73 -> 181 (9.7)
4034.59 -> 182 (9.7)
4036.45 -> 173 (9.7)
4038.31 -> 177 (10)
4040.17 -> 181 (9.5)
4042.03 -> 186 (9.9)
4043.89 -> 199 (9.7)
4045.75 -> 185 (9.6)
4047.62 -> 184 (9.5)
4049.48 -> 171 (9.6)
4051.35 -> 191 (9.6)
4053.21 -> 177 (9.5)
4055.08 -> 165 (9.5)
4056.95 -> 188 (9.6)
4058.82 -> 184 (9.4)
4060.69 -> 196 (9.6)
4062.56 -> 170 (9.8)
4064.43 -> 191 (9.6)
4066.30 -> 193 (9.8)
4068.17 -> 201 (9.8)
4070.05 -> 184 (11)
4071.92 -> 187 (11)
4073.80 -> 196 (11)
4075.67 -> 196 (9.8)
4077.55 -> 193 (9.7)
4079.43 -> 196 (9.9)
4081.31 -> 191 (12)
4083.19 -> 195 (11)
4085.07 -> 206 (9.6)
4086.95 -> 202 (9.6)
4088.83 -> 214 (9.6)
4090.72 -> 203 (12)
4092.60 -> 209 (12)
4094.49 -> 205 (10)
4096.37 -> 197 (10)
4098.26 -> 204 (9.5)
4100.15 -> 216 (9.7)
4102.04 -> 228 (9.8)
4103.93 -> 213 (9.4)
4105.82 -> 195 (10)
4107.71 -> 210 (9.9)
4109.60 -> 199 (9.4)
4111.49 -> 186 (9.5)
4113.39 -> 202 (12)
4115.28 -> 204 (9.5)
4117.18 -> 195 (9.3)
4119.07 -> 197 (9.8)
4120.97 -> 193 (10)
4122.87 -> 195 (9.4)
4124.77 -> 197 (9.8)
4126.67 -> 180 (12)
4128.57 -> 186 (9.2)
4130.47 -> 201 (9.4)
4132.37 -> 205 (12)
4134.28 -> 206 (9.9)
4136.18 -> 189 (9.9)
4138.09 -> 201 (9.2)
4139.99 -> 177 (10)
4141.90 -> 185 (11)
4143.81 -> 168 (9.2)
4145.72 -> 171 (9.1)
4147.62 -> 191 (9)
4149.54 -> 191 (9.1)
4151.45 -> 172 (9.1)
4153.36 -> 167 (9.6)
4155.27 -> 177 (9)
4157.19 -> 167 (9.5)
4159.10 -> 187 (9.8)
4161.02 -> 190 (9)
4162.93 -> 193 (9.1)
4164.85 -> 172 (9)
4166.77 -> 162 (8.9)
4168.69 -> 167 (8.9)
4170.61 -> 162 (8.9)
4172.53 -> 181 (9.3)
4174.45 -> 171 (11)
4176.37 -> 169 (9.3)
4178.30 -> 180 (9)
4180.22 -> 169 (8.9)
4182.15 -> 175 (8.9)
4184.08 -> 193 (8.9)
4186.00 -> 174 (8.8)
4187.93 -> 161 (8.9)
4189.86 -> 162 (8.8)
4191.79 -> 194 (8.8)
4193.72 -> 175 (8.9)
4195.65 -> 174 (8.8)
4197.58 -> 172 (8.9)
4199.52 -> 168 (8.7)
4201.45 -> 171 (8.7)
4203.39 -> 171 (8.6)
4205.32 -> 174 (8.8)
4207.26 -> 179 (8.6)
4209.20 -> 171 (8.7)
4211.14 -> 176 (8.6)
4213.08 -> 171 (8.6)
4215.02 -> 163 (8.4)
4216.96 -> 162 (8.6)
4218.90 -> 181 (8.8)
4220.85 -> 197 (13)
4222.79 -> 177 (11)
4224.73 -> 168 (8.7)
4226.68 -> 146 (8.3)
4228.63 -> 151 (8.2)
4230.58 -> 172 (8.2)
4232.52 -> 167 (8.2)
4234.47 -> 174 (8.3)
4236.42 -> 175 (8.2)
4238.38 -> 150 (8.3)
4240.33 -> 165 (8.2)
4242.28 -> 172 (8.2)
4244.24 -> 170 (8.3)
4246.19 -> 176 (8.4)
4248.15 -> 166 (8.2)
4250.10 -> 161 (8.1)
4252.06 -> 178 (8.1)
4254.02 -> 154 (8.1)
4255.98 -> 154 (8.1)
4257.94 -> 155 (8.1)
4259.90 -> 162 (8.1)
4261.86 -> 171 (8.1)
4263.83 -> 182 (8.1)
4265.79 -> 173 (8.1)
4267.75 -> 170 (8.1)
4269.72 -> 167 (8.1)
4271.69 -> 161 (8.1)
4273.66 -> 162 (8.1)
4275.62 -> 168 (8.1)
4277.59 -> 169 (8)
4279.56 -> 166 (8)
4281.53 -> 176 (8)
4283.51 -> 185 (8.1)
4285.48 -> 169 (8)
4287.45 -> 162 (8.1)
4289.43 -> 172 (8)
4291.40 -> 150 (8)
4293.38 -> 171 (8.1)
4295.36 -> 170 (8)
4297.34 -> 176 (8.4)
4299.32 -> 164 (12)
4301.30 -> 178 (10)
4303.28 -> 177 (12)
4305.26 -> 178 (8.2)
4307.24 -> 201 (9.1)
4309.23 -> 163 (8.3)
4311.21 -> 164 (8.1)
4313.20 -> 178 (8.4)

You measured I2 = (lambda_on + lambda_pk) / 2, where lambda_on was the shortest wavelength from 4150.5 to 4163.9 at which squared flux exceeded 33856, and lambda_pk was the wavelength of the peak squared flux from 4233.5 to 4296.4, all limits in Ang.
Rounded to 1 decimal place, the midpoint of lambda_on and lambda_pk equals 4221.3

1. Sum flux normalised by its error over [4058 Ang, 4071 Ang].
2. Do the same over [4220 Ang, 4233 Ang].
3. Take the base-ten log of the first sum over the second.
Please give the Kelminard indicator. 0.021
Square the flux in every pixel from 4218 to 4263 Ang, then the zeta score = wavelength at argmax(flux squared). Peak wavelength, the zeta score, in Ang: 4220.85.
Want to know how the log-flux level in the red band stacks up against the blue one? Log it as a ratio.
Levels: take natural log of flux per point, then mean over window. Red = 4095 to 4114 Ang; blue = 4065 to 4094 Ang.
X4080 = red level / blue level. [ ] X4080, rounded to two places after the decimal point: 1.01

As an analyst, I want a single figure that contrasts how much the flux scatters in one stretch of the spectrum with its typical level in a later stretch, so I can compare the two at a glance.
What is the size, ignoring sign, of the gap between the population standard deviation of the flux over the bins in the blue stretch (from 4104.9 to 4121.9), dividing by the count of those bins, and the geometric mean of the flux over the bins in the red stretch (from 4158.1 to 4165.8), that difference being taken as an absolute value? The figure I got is 179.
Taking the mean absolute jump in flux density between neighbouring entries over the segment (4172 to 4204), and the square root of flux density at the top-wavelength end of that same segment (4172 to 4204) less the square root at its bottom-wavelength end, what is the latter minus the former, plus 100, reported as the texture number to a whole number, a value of 90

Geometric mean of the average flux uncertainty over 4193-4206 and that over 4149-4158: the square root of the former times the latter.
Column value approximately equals 9.01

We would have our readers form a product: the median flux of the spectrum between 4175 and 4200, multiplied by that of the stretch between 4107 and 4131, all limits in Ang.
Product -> 34278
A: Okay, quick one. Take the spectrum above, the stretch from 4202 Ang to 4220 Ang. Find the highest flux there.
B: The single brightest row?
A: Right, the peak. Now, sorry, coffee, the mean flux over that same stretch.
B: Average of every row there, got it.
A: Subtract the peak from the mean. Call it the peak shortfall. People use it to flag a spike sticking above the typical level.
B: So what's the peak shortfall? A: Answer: -9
